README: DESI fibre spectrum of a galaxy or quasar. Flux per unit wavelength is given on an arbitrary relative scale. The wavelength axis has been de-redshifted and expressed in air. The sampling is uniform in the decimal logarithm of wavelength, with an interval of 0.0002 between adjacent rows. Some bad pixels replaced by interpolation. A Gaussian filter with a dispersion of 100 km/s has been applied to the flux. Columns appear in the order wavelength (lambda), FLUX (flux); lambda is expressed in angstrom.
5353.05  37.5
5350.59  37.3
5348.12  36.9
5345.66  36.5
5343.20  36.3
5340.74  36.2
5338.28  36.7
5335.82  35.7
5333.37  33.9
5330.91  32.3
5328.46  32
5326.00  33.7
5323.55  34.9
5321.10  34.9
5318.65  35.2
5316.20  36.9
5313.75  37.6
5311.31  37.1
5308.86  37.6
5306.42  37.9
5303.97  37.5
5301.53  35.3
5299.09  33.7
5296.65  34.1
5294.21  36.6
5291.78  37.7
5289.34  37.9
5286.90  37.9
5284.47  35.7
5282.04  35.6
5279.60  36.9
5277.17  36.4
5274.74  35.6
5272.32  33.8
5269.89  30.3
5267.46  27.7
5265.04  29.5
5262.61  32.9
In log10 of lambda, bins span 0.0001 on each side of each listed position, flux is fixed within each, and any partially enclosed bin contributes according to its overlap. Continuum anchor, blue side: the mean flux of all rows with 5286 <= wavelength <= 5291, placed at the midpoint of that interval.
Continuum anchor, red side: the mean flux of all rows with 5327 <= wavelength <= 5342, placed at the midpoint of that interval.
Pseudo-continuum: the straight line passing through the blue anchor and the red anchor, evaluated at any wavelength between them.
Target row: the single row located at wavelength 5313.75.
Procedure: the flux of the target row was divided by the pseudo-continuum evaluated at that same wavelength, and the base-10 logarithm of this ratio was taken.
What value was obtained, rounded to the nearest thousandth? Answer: 0.019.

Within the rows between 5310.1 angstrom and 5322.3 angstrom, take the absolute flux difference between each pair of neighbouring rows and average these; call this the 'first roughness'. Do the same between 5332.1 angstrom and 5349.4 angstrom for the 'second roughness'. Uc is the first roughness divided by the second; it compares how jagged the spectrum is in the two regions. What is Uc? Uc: 1.2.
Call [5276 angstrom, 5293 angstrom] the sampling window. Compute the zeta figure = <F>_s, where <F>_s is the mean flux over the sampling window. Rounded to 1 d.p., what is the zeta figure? 36.9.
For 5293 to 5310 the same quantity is 36.1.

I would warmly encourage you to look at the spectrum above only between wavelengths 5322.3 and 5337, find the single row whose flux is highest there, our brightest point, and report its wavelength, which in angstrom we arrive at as 5335.82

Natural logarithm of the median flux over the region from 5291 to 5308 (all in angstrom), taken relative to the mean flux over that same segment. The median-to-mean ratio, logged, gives 0.013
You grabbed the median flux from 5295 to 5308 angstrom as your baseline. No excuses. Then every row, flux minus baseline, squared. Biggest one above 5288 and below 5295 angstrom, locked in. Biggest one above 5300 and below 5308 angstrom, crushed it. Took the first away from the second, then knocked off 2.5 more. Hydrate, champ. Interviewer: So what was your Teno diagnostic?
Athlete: -2.5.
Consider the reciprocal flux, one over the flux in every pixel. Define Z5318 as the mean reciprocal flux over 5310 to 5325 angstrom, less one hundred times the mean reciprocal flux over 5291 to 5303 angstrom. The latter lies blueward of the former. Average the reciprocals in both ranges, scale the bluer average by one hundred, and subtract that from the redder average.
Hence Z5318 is -2.80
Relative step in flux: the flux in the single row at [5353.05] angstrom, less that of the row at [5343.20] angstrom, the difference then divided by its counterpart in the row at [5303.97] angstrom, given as 0.032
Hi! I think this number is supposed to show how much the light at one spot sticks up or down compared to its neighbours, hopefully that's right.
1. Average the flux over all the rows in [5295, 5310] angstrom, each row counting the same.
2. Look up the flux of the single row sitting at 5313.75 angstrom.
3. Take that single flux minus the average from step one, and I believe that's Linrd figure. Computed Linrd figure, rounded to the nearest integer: 2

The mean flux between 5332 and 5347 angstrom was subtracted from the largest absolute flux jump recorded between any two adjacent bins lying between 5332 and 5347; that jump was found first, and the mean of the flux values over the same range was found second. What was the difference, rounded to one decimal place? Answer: -34.1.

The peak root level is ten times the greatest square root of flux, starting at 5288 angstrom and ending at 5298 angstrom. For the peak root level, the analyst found 61.6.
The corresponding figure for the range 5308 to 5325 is 61.3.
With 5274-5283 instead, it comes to 60.7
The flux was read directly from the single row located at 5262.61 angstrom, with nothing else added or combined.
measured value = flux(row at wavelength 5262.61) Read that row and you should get 32.9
